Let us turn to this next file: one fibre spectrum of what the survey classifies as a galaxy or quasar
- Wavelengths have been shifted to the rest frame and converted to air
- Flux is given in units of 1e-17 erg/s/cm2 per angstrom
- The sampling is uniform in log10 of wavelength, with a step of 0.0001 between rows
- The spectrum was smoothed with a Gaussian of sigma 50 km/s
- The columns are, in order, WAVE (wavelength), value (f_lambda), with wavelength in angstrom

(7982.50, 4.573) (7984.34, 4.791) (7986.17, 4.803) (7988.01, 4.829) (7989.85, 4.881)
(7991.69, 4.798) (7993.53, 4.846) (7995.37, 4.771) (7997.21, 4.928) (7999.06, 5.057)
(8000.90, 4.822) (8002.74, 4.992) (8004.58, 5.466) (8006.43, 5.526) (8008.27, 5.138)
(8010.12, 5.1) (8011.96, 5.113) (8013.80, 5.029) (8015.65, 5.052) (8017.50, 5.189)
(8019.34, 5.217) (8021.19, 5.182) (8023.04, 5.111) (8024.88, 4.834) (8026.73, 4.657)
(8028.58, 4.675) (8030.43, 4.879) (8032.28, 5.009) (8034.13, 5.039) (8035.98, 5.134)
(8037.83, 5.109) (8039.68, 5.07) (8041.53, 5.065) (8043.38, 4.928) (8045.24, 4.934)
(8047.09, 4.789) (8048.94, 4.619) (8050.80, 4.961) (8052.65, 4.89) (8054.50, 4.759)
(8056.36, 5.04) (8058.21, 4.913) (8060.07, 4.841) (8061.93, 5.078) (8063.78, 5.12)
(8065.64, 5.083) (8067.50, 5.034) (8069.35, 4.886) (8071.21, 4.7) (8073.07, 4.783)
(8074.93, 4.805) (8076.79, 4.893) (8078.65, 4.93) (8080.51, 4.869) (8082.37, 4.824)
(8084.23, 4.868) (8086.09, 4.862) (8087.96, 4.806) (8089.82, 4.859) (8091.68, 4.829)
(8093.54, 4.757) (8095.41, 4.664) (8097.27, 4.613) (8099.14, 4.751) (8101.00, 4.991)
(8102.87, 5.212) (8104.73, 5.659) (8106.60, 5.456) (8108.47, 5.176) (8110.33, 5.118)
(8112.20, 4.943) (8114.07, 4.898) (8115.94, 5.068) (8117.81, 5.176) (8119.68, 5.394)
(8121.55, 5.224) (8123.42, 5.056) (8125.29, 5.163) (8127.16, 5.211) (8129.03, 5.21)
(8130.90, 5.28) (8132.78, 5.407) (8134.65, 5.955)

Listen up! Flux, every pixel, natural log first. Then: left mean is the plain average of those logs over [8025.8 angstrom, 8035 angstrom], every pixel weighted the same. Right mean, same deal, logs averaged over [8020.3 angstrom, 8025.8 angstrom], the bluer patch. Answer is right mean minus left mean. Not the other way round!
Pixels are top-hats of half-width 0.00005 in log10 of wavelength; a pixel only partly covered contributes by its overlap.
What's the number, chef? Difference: 0.04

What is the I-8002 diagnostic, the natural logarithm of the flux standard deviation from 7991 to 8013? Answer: -1.4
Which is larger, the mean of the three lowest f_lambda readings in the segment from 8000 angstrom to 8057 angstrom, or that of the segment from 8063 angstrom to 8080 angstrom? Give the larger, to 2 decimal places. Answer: 4.76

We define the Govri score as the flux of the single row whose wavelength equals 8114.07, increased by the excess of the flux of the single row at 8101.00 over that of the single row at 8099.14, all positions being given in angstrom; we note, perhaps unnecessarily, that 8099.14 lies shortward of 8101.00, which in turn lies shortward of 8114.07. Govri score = 5.14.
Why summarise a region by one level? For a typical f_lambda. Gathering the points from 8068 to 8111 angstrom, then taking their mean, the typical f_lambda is 4.93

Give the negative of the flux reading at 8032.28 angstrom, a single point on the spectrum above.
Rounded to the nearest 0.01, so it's -5.01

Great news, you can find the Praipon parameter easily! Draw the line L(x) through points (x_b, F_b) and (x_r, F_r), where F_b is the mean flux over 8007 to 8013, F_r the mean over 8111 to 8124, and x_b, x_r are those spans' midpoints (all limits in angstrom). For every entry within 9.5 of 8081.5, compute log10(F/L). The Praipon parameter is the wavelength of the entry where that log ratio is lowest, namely 8073.07 angstrom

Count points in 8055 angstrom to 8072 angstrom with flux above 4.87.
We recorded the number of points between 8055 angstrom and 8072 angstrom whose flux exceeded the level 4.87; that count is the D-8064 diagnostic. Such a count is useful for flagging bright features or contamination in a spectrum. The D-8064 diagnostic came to 7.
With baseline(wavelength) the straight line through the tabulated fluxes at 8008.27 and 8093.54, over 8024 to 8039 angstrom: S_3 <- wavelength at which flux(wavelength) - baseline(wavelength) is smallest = 8026.73 angstrom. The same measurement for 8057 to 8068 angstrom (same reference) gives 8060.07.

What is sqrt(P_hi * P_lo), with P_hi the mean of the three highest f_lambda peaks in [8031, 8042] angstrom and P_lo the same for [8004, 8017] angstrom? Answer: 5.24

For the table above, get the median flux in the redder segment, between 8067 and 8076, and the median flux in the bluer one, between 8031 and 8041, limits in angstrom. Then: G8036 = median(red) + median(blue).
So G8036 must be 9.9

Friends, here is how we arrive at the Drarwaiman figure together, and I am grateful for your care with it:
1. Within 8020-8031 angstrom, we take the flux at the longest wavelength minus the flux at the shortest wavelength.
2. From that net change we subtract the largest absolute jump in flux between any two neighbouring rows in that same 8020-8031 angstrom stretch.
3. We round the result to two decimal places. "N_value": -0.58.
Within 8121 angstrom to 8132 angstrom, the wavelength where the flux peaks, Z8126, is 8130.90 angstrom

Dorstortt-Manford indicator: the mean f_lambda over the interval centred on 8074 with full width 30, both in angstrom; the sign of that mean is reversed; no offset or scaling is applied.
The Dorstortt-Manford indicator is -4.90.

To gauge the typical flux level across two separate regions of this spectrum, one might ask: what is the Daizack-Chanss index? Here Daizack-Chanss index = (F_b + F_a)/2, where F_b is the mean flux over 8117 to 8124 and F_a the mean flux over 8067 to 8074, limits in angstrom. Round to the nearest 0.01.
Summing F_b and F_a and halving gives 5.03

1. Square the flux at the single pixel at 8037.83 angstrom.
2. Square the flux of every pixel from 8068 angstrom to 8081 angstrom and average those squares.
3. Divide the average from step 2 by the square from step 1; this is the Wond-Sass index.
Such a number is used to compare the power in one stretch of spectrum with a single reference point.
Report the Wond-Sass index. 0.90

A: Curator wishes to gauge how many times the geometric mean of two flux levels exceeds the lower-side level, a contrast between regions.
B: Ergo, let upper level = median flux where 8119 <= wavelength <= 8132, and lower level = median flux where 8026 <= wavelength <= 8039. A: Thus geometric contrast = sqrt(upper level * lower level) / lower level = 1.02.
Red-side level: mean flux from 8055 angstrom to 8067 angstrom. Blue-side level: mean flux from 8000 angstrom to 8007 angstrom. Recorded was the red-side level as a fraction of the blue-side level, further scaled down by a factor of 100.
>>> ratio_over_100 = 0.0096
